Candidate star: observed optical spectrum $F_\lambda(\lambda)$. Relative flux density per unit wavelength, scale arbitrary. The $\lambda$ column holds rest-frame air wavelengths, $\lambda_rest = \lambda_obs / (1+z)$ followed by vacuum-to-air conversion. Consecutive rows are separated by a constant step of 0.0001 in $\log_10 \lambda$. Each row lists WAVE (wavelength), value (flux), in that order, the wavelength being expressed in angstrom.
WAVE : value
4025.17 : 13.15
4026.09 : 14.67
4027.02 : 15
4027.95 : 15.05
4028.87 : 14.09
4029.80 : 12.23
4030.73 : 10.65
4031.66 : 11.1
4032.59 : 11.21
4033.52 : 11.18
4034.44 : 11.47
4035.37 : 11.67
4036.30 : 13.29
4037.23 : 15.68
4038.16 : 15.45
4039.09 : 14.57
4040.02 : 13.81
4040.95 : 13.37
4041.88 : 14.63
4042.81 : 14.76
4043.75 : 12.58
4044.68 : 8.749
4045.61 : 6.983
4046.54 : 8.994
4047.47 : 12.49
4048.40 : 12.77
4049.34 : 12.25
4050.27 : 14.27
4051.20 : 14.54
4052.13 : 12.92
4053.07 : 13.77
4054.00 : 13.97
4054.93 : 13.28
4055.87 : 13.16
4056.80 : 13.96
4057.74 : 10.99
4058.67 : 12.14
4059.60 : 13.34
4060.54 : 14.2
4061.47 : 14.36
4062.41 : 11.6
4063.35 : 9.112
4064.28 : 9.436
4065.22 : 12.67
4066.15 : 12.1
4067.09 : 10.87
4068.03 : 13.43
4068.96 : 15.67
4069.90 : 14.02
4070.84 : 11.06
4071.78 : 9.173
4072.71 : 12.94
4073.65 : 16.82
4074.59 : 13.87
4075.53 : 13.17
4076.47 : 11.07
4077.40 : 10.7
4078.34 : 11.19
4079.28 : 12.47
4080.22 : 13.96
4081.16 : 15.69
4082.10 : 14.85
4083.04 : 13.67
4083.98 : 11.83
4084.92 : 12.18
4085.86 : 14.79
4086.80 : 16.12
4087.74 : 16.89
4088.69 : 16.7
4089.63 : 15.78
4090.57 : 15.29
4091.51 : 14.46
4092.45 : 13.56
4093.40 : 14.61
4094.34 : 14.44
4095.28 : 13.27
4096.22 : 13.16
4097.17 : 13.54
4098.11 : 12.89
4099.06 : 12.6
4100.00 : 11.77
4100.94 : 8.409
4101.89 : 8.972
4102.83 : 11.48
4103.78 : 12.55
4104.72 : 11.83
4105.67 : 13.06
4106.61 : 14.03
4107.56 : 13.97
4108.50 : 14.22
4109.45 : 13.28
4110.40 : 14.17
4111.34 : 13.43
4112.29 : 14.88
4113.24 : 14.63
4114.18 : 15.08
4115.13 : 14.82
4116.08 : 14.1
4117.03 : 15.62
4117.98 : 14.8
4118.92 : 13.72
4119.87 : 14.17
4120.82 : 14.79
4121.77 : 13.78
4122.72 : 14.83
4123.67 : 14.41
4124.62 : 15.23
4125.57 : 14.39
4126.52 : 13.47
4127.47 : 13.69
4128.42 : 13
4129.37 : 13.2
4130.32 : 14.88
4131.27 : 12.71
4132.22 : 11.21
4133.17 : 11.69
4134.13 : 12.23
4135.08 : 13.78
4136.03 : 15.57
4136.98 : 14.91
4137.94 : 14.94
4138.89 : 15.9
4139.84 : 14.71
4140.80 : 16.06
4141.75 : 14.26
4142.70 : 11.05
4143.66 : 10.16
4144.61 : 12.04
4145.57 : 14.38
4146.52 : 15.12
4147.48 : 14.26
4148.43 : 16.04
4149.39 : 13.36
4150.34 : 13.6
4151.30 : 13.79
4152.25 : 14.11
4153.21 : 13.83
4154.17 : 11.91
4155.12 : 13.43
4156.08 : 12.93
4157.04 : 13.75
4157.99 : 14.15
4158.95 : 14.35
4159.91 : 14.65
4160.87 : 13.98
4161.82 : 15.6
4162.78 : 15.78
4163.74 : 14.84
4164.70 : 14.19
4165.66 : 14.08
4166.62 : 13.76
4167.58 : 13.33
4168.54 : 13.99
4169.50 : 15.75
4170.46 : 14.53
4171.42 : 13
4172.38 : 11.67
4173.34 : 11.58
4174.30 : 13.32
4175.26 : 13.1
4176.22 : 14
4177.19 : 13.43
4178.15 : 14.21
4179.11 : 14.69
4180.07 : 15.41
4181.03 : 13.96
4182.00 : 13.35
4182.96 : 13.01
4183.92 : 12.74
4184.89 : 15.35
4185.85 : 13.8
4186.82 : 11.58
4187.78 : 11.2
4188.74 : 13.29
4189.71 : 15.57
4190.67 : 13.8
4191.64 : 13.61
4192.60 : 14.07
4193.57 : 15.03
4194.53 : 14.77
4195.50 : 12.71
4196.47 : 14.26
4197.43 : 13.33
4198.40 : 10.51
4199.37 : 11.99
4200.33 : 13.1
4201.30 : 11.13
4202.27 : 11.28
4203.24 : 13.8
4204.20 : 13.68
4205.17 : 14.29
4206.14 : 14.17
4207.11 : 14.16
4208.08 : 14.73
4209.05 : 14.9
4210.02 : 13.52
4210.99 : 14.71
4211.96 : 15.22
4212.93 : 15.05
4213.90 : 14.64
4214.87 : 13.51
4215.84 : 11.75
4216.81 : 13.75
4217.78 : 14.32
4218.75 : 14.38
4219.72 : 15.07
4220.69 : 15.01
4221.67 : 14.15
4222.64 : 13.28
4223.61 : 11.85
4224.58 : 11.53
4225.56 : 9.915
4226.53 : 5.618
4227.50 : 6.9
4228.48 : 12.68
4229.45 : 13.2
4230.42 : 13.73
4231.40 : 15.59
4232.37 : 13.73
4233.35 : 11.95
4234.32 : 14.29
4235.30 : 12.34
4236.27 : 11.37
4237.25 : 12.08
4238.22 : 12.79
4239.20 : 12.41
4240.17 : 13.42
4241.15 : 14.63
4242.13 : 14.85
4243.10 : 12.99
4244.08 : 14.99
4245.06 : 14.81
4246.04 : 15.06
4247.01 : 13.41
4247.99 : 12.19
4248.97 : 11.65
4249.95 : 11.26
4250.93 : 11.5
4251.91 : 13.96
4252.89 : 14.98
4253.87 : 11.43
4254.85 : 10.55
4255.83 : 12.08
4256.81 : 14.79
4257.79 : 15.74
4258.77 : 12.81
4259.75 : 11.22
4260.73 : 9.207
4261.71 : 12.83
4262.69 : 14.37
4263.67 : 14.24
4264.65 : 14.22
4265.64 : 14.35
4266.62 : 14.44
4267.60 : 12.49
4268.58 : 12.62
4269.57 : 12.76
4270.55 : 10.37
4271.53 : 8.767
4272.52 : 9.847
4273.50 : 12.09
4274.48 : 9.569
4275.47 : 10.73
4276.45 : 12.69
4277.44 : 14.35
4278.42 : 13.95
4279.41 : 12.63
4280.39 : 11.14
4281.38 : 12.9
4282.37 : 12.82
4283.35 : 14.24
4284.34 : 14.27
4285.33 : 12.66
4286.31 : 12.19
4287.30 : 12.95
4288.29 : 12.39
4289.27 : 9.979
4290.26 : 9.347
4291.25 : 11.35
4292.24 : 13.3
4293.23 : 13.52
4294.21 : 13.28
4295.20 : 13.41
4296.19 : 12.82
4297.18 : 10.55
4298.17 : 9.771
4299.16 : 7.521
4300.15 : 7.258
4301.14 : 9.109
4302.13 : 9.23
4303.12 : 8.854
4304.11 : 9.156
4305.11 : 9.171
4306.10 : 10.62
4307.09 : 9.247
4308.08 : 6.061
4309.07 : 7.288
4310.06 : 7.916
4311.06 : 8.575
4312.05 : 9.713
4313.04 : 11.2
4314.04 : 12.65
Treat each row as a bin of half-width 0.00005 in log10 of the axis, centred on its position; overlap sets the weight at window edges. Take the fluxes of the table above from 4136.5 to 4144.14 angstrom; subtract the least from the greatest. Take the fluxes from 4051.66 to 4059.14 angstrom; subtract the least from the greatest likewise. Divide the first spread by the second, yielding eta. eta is 2.0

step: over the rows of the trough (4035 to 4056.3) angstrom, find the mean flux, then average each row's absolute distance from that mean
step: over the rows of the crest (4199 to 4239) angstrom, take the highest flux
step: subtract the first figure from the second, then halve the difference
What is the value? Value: 7.0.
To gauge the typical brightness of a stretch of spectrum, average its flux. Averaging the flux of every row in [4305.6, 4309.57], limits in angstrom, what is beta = 8.3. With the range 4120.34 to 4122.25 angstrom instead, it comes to 14.3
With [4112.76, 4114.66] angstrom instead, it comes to 14.9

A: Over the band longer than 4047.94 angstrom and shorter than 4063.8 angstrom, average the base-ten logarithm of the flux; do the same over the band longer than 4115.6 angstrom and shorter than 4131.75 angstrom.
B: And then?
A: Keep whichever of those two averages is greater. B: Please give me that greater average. 1.151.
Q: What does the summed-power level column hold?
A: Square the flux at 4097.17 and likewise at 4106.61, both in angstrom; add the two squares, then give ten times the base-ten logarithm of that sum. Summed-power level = 25.8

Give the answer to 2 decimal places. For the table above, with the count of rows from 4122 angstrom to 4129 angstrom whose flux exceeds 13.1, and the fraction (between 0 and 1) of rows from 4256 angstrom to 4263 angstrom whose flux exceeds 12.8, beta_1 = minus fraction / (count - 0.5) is -0.13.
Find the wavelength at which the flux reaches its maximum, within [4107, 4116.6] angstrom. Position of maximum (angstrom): 4114.18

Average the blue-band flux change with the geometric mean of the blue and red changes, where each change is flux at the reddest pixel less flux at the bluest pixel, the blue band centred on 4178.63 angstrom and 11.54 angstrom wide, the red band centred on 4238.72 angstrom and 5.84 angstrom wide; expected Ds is 1.6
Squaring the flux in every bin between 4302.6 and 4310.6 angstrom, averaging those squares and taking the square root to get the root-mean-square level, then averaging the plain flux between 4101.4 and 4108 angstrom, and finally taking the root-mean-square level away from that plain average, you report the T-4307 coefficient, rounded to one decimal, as 3.6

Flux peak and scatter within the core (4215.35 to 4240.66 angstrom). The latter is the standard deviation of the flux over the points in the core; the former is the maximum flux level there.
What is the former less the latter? 13.3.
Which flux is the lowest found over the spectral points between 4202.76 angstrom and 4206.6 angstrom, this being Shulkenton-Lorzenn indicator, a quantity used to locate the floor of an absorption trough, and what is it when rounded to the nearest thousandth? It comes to 13.680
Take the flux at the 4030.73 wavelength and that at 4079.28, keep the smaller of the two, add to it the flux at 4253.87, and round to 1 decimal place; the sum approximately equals 22.1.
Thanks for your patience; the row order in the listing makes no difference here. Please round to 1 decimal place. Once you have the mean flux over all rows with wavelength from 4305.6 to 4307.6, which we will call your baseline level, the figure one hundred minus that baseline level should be 90.1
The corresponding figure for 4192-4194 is 85.5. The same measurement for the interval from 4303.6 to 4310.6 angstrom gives 91.5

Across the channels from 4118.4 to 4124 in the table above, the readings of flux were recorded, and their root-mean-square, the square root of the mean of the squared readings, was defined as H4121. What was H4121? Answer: 14.3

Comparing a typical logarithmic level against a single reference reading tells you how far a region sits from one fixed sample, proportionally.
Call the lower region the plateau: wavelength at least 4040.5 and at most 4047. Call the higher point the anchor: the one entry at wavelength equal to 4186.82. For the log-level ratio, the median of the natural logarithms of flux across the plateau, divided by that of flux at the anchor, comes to 1.03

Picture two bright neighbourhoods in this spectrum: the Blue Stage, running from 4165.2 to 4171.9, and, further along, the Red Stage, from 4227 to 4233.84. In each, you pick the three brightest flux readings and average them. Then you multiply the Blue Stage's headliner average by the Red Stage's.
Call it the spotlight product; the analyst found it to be 212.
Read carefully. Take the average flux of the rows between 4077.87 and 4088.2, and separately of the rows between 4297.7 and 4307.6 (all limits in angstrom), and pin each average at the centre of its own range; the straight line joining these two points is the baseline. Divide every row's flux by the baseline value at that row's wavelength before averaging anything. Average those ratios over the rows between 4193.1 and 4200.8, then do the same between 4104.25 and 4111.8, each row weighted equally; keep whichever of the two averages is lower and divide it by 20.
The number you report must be 0.0504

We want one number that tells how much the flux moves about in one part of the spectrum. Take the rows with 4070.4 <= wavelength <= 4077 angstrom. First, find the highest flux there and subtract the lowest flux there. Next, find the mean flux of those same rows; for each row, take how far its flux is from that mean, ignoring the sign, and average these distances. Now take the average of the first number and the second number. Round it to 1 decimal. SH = 4.7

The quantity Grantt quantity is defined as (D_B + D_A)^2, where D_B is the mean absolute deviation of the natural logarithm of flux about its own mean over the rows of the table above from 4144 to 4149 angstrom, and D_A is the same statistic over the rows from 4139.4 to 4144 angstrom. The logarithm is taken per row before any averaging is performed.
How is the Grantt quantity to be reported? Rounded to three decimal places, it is 0.056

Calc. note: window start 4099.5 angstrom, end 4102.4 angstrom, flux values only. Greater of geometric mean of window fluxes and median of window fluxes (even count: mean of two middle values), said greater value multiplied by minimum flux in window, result 81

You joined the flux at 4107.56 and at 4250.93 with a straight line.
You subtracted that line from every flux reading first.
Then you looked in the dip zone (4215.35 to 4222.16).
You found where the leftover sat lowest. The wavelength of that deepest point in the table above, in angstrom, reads 4215.84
